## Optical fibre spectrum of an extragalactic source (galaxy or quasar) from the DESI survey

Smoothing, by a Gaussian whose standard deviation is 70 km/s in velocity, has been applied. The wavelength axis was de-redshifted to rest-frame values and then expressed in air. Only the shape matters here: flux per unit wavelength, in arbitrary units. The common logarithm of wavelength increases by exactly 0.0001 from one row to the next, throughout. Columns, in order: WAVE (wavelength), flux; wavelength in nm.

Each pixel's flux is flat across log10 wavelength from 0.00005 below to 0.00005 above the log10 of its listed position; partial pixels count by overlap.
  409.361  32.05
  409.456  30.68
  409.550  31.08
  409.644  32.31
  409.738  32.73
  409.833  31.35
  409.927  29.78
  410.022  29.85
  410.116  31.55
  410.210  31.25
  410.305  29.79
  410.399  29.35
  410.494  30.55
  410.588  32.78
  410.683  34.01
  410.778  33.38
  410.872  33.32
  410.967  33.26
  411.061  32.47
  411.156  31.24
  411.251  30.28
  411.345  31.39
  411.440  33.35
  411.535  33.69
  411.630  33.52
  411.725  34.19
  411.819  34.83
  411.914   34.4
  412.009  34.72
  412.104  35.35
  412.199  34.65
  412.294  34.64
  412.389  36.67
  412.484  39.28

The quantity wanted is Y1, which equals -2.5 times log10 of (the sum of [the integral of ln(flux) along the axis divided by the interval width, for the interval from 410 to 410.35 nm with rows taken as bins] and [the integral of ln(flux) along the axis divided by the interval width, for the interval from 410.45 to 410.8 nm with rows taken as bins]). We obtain -2.10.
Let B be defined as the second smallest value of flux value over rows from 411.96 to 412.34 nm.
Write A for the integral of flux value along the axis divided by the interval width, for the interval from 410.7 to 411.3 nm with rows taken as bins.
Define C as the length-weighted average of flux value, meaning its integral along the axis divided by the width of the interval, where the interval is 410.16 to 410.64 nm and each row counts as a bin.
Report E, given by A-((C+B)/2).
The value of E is 0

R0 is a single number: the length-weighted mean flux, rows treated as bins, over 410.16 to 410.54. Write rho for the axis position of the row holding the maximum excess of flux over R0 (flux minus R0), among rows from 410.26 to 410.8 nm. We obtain 410.683 nm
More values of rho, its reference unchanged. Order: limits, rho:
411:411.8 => 411.725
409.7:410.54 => 409.738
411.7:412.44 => 412.389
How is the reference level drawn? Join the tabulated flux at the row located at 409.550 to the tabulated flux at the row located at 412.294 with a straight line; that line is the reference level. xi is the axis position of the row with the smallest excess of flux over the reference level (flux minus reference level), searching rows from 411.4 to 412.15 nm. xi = 411.630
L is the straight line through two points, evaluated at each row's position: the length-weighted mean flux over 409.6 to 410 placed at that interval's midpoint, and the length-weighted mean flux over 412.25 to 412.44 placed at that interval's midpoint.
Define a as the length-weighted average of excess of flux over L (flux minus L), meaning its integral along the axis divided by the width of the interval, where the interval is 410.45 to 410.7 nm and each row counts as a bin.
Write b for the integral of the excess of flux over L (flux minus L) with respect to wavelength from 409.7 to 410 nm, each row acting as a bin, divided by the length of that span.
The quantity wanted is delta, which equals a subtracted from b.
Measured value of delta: 0.1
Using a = -0.4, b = -0.4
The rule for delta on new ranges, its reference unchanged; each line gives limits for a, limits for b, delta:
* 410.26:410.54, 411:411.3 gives 0.2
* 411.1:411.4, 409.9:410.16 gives 1.4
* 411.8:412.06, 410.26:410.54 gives -2.1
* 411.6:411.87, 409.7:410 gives 0.1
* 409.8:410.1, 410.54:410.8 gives 1.7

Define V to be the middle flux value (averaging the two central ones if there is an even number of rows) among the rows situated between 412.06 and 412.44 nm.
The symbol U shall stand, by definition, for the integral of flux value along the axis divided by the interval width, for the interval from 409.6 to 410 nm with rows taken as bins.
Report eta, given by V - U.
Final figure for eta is 3.6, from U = 31.4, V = 35.0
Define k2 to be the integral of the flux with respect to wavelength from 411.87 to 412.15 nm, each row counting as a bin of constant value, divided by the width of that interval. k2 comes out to 35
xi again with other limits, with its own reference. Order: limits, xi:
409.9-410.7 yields 410.399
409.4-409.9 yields 409.456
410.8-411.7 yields 411.251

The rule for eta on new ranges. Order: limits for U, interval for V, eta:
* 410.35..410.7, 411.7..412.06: 3.1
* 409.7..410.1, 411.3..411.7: 2.5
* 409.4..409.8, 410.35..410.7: 0.0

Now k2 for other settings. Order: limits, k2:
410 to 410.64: 31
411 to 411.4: 31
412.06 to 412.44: 35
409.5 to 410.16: 31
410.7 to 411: 33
